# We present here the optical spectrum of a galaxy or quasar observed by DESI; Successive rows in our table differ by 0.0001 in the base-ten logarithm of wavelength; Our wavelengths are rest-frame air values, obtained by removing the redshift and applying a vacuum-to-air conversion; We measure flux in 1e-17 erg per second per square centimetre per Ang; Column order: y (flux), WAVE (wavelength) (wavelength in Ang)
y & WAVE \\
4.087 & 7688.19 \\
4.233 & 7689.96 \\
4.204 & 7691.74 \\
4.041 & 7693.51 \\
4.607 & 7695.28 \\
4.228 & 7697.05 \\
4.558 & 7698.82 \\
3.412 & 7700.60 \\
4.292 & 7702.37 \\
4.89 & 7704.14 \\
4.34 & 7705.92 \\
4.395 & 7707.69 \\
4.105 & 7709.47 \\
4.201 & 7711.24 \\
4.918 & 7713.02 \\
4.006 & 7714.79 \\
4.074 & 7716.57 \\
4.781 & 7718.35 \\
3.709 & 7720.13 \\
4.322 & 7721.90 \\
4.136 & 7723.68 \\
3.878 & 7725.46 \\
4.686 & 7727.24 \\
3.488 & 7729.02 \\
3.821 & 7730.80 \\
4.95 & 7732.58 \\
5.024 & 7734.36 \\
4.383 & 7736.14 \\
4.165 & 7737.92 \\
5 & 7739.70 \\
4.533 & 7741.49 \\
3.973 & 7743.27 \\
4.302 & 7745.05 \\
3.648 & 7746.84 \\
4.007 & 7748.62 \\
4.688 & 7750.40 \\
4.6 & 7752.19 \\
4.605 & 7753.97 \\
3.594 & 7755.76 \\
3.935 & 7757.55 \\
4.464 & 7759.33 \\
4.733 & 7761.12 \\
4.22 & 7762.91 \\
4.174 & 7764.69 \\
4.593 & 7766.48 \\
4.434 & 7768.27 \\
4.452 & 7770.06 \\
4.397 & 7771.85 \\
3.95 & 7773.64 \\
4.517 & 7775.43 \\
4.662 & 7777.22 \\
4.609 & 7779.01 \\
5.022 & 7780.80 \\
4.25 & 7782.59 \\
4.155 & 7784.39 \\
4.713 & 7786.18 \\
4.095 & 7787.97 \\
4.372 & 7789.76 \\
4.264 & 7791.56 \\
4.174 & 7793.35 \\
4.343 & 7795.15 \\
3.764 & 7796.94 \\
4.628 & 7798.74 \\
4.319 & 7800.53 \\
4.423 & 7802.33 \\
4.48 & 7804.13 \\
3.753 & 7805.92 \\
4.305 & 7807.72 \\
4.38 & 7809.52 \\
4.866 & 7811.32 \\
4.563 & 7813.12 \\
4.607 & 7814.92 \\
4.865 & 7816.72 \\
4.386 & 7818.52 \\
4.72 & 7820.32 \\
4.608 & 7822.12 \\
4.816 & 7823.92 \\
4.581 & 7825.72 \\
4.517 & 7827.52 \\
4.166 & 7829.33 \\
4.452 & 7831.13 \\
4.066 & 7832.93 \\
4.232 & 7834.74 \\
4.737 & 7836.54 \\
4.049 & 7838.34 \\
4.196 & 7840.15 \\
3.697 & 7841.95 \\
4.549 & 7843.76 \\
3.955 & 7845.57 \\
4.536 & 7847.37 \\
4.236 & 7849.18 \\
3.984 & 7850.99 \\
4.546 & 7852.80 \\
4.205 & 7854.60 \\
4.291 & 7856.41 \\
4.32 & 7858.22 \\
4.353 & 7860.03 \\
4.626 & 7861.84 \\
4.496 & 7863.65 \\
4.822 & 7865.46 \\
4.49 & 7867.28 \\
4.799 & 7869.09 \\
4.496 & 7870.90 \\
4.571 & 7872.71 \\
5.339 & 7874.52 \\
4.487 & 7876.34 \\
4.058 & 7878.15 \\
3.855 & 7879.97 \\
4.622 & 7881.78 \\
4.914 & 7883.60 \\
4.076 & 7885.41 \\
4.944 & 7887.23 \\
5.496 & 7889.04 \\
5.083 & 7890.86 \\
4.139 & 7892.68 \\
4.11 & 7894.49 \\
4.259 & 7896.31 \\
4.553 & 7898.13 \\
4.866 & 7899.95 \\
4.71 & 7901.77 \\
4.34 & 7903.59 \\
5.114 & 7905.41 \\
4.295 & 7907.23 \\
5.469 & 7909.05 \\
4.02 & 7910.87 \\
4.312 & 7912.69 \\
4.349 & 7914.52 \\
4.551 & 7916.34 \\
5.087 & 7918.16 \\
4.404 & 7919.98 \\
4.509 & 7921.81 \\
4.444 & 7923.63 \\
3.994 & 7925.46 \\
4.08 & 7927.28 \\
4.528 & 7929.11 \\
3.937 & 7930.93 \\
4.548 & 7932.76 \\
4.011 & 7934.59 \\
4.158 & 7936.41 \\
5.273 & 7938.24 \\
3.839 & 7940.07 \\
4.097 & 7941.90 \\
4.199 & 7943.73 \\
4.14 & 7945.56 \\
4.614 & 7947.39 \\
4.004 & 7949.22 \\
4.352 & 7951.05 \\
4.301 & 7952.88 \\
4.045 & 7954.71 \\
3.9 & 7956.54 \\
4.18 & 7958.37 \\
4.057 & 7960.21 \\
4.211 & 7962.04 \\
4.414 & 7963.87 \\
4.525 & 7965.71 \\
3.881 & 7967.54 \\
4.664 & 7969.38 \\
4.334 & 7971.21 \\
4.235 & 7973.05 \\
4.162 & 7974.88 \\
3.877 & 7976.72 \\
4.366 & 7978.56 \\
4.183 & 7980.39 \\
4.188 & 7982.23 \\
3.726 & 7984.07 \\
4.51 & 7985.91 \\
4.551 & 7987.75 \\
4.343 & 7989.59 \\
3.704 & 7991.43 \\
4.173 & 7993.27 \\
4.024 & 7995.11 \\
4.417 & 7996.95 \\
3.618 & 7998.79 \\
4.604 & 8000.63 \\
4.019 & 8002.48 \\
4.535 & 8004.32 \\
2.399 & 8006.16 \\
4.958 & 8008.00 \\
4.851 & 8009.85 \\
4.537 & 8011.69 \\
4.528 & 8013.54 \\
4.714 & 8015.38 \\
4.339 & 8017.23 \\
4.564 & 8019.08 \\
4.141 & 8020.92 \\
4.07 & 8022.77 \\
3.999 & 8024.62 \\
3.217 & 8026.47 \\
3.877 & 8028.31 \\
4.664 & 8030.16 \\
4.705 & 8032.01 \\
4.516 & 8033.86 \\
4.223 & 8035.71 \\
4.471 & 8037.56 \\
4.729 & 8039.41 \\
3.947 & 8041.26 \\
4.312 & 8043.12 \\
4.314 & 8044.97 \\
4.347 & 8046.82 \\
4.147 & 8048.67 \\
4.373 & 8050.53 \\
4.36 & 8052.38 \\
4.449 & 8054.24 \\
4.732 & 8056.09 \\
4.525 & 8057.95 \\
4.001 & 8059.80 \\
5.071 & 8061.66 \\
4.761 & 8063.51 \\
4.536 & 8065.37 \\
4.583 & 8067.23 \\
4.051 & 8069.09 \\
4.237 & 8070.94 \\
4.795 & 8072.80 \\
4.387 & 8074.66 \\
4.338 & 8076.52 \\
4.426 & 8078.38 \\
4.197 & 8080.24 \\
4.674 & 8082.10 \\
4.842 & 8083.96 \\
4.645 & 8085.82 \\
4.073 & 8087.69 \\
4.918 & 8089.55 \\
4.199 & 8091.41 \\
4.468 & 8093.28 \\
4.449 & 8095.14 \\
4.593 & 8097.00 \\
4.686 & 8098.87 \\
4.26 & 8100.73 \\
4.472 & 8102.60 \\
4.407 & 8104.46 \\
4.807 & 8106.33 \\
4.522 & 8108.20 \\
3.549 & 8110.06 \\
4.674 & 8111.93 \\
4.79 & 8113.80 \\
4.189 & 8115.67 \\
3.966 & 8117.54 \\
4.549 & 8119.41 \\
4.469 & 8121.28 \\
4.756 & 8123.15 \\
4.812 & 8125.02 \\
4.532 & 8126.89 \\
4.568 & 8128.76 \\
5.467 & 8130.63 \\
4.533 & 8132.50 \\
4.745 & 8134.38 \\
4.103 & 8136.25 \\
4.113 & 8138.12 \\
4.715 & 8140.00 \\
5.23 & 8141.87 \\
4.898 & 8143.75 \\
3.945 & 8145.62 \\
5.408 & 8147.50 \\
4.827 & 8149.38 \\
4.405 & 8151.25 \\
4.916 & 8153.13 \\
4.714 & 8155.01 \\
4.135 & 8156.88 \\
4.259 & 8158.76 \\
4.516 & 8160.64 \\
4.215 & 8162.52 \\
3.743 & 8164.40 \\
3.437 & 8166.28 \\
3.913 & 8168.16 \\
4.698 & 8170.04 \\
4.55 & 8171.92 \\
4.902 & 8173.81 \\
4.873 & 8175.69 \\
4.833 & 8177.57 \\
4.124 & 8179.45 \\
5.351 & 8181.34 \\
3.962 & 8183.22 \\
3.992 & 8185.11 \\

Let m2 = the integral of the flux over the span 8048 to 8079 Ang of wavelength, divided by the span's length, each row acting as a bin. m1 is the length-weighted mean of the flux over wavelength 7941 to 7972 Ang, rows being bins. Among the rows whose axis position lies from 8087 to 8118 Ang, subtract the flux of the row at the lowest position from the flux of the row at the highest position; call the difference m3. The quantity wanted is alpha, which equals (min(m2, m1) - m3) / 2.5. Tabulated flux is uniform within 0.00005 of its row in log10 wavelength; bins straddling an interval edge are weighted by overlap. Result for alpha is 1.74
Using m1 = 4.23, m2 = 4.46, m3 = -0.11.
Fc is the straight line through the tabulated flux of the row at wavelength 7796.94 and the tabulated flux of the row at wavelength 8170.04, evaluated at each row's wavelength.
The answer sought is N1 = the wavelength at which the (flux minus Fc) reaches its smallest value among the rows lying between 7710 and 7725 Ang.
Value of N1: 7720.13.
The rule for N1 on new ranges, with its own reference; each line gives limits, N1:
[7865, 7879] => 7878.15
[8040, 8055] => 8041.26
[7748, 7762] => 7755.76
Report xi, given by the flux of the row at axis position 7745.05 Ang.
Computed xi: 4.302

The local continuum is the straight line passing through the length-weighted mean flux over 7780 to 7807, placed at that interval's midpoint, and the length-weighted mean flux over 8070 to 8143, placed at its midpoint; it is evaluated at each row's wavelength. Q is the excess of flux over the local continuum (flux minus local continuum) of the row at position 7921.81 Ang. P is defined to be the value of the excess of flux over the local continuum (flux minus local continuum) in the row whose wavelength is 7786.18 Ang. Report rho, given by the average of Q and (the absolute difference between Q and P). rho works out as 0.2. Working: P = 0.4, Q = 0.1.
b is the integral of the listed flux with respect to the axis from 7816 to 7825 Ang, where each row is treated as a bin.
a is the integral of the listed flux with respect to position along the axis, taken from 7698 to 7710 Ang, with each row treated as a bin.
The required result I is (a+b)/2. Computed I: 47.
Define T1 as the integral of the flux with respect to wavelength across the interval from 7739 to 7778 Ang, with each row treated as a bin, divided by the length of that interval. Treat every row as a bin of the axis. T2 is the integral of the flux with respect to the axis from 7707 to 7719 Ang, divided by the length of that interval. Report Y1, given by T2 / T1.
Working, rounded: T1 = 4.34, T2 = 4.34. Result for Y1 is 1.00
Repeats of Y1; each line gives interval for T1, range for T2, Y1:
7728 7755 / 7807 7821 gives 1.06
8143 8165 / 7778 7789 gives 0.99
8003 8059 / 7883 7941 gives 1.05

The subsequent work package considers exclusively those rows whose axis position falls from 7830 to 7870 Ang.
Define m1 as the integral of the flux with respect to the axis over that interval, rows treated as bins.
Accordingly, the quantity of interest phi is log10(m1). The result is 2.24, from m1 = 174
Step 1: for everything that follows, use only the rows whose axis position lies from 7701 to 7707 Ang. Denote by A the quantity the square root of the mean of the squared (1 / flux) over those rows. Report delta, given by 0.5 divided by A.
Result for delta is 2.24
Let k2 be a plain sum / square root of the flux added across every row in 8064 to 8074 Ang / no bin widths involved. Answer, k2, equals 10.5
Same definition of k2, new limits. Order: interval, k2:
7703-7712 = 10.5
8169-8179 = 10.9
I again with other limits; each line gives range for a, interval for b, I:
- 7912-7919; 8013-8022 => 36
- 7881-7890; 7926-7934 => 39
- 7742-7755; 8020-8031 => 50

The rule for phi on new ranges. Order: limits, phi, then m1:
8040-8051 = 1.67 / 47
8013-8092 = 2.54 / 347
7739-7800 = 2.42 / 265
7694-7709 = 1.81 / 65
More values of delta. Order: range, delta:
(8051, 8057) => 2.25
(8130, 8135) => 2.43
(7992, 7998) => 2.10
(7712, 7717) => 2.14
